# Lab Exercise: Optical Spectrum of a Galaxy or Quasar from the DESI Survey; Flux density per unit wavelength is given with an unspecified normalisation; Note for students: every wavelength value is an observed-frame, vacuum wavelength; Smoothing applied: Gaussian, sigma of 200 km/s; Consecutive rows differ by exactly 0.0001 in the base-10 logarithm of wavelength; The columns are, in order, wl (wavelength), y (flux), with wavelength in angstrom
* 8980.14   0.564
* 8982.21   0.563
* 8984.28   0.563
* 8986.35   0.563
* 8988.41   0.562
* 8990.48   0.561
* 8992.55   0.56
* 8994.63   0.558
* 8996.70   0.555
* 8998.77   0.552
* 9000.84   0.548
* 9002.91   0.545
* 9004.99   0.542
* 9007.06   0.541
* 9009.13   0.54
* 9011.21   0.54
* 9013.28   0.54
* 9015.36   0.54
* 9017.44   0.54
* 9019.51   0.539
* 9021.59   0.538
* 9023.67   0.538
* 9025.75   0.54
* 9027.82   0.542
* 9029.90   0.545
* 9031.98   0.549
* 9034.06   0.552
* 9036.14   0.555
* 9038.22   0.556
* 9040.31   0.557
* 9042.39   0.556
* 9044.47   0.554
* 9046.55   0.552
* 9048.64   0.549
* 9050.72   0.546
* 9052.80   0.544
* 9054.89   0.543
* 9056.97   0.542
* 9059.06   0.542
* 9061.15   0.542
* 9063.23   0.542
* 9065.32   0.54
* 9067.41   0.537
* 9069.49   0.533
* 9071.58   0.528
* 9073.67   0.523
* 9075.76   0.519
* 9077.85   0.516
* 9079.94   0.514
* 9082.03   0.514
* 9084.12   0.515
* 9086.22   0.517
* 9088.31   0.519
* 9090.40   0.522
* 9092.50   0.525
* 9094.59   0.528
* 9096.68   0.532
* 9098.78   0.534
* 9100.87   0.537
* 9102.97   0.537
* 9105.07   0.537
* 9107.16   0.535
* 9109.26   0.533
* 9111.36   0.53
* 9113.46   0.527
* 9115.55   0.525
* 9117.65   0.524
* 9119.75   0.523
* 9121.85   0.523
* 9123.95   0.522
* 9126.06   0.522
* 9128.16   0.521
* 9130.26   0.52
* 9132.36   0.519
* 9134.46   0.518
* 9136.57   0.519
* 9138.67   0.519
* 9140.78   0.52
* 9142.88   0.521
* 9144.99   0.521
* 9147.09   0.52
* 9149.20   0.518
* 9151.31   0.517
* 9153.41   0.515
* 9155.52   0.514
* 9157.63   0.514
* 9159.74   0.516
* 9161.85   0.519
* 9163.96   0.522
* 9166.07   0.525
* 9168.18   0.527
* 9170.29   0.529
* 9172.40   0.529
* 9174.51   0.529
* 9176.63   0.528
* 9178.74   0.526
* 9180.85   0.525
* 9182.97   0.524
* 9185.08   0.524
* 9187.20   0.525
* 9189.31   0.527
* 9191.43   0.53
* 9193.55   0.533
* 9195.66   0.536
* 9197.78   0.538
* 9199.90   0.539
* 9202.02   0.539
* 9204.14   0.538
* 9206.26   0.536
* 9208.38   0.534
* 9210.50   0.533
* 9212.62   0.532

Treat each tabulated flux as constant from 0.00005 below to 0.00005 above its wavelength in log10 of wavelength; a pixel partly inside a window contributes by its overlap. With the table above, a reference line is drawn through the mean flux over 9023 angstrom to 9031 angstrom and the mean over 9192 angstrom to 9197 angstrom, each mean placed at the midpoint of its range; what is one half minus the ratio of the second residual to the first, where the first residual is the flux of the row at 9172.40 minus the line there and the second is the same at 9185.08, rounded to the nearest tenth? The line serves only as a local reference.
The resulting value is -1.2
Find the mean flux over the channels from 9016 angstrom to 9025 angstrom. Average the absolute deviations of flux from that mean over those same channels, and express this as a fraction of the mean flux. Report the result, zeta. 0.0014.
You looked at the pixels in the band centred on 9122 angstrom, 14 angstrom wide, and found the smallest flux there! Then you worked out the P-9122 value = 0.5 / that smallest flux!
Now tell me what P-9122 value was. 0.960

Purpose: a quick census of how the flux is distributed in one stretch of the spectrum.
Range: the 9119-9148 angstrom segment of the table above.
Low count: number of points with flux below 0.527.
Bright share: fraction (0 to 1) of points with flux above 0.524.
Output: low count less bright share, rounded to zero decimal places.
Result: 14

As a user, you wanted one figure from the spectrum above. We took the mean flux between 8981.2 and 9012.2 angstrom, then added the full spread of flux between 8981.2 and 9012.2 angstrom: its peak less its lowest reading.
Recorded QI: 0.576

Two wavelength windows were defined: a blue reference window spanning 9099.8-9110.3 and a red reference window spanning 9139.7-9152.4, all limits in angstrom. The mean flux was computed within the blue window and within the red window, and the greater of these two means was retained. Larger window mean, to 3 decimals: 0.536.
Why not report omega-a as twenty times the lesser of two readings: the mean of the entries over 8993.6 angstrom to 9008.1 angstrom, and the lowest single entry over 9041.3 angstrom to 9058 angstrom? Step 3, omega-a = 10.84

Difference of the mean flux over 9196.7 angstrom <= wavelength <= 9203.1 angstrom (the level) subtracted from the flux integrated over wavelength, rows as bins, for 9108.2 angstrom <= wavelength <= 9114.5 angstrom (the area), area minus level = 2.80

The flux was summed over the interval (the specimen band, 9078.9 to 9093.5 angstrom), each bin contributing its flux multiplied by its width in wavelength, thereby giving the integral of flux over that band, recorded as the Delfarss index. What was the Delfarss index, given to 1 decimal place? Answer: 7.6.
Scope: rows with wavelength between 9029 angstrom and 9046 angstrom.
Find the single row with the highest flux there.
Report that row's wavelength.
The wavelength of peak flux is 9040.31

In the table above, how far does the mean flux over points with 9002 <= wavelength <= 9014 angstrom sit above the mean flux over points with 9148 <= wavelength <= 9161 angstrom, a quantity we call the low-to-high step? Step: 0.026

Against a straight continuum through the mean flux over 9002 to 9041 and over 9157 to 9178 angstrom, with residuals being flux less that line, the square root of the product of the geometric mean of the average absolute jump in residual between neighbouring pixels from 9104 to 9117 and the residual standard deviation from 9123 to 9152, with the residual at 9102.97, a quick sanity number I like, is 0.0026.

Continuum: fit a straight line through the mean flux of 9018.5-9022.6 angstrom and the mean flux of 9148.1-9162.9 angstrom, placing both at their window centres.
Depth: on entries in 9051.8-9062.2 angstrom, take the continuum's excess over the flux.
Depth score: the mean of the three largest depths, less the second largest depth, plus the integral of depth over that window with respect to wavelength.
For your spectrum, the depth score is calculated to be -0.11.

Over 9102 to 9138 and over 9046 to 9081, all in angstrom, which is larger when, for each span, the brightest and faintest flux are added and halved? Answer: 0.533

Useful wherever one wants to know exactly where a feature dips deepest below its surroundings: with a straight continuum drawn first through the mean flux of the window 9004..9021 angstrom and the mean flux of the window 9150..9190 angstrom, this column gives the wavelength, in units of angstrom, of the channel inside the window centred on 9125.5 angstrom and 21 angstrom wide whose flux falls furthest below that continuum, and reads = 9134.46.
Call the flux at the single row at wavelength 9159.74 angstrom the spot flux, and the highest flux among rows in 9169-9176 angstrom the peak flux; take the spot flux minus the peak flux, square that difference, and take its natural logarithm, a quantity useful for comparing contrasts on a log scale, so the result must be -8.7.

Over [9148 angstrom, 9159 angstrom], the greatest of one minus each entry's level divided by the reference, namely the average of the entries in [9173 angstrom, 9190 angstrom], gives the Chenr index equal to 0.023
